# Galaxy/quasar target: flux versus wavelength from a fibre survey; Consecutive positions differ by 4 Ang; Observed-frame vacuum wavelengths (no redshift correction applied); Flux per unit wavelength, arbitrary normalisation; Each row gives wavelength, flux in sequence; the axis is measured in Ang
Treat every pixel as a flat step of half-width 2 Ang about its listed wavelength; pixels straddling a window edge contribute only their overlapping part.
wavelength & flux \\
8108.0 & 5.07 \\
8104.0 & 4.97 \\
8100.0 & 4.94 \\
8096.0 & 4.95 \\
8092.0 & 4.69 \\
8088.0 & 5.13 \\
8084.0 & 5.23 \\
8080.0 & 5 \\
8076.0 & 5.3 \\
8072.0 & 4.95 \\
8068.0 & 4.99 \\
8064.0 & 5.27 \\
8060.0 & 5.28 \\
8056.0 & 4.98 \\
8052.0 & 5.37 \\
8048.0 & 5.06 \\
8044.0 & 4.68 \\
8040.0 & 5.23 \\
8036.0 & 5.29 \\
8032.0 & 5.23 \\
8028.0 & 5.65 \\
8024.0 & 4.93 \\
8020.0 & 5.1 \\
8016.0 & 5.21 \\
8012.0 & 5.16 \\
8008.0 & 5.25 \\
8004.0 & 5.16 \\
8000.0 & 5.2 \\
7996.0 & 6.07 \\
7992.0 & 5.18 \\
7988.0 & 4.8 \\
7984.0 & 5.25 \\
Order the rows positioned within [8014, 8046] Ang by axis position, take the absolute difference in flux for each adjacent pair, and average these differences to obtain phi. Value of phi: 0.299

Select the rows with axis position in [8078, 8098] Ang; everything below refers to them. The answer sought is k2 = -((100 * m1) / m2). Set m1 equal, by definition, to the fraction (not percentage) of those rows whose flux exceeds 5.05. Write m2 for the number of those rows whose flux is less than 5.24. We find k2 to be -8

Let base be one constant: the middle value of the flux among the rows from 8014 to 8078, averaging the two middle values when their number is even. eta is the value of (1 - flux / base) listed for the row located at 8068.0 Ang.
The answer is 0.04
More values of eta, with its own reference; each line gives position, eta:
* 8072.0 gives 0.05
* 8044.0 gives 0.10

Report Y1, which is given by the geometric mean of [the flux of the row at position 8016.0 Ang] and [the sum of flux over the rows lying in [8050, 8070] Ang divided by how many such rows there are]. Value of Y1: 5.19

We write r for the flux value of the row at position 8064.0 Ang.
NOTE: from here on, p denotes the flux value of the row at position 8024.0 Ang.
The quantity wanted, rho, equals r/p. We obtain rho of 1.07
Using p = 4.93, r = 5.27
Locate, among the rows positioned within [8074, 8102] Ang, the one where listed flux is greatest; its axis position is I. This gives 8076.0 Ang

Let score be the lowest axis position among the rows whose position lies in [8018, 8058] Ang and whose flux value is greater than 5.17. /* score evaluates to 8028.0 Ang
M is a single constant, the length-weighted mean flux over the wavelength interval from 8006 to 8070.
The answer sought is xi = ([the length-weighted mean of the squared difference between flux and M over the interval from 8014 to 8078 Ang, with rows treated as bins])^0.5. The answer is 0.218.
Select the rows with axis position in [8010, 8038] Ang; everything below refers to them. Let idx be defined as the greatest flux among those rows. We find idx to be 5.65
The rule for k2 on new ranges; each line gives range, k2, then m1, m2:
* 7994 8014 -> -33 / 1.0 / 3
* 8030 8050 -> -20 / 0.8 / 4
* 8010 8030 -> -20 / 0.8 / 4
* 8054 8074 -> -13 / 0.4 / 3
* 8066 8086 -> -10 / 0.4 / 4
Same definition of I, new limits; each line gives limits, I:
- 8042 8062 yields 8052.0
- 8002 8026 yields 8008.0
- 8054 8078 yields 8076.0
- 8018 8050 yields 8028.0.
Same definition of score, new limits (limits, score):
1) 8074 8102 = 8076.0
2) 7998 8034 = 8000.0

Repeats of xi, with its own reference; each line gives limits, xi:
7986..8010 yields 0.400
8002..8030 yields 0.208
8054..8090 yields 0.145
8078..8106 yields 0.239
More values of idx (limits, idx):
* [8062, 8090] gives 5.3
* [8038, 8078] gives 5.37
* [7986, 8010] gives 6.07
